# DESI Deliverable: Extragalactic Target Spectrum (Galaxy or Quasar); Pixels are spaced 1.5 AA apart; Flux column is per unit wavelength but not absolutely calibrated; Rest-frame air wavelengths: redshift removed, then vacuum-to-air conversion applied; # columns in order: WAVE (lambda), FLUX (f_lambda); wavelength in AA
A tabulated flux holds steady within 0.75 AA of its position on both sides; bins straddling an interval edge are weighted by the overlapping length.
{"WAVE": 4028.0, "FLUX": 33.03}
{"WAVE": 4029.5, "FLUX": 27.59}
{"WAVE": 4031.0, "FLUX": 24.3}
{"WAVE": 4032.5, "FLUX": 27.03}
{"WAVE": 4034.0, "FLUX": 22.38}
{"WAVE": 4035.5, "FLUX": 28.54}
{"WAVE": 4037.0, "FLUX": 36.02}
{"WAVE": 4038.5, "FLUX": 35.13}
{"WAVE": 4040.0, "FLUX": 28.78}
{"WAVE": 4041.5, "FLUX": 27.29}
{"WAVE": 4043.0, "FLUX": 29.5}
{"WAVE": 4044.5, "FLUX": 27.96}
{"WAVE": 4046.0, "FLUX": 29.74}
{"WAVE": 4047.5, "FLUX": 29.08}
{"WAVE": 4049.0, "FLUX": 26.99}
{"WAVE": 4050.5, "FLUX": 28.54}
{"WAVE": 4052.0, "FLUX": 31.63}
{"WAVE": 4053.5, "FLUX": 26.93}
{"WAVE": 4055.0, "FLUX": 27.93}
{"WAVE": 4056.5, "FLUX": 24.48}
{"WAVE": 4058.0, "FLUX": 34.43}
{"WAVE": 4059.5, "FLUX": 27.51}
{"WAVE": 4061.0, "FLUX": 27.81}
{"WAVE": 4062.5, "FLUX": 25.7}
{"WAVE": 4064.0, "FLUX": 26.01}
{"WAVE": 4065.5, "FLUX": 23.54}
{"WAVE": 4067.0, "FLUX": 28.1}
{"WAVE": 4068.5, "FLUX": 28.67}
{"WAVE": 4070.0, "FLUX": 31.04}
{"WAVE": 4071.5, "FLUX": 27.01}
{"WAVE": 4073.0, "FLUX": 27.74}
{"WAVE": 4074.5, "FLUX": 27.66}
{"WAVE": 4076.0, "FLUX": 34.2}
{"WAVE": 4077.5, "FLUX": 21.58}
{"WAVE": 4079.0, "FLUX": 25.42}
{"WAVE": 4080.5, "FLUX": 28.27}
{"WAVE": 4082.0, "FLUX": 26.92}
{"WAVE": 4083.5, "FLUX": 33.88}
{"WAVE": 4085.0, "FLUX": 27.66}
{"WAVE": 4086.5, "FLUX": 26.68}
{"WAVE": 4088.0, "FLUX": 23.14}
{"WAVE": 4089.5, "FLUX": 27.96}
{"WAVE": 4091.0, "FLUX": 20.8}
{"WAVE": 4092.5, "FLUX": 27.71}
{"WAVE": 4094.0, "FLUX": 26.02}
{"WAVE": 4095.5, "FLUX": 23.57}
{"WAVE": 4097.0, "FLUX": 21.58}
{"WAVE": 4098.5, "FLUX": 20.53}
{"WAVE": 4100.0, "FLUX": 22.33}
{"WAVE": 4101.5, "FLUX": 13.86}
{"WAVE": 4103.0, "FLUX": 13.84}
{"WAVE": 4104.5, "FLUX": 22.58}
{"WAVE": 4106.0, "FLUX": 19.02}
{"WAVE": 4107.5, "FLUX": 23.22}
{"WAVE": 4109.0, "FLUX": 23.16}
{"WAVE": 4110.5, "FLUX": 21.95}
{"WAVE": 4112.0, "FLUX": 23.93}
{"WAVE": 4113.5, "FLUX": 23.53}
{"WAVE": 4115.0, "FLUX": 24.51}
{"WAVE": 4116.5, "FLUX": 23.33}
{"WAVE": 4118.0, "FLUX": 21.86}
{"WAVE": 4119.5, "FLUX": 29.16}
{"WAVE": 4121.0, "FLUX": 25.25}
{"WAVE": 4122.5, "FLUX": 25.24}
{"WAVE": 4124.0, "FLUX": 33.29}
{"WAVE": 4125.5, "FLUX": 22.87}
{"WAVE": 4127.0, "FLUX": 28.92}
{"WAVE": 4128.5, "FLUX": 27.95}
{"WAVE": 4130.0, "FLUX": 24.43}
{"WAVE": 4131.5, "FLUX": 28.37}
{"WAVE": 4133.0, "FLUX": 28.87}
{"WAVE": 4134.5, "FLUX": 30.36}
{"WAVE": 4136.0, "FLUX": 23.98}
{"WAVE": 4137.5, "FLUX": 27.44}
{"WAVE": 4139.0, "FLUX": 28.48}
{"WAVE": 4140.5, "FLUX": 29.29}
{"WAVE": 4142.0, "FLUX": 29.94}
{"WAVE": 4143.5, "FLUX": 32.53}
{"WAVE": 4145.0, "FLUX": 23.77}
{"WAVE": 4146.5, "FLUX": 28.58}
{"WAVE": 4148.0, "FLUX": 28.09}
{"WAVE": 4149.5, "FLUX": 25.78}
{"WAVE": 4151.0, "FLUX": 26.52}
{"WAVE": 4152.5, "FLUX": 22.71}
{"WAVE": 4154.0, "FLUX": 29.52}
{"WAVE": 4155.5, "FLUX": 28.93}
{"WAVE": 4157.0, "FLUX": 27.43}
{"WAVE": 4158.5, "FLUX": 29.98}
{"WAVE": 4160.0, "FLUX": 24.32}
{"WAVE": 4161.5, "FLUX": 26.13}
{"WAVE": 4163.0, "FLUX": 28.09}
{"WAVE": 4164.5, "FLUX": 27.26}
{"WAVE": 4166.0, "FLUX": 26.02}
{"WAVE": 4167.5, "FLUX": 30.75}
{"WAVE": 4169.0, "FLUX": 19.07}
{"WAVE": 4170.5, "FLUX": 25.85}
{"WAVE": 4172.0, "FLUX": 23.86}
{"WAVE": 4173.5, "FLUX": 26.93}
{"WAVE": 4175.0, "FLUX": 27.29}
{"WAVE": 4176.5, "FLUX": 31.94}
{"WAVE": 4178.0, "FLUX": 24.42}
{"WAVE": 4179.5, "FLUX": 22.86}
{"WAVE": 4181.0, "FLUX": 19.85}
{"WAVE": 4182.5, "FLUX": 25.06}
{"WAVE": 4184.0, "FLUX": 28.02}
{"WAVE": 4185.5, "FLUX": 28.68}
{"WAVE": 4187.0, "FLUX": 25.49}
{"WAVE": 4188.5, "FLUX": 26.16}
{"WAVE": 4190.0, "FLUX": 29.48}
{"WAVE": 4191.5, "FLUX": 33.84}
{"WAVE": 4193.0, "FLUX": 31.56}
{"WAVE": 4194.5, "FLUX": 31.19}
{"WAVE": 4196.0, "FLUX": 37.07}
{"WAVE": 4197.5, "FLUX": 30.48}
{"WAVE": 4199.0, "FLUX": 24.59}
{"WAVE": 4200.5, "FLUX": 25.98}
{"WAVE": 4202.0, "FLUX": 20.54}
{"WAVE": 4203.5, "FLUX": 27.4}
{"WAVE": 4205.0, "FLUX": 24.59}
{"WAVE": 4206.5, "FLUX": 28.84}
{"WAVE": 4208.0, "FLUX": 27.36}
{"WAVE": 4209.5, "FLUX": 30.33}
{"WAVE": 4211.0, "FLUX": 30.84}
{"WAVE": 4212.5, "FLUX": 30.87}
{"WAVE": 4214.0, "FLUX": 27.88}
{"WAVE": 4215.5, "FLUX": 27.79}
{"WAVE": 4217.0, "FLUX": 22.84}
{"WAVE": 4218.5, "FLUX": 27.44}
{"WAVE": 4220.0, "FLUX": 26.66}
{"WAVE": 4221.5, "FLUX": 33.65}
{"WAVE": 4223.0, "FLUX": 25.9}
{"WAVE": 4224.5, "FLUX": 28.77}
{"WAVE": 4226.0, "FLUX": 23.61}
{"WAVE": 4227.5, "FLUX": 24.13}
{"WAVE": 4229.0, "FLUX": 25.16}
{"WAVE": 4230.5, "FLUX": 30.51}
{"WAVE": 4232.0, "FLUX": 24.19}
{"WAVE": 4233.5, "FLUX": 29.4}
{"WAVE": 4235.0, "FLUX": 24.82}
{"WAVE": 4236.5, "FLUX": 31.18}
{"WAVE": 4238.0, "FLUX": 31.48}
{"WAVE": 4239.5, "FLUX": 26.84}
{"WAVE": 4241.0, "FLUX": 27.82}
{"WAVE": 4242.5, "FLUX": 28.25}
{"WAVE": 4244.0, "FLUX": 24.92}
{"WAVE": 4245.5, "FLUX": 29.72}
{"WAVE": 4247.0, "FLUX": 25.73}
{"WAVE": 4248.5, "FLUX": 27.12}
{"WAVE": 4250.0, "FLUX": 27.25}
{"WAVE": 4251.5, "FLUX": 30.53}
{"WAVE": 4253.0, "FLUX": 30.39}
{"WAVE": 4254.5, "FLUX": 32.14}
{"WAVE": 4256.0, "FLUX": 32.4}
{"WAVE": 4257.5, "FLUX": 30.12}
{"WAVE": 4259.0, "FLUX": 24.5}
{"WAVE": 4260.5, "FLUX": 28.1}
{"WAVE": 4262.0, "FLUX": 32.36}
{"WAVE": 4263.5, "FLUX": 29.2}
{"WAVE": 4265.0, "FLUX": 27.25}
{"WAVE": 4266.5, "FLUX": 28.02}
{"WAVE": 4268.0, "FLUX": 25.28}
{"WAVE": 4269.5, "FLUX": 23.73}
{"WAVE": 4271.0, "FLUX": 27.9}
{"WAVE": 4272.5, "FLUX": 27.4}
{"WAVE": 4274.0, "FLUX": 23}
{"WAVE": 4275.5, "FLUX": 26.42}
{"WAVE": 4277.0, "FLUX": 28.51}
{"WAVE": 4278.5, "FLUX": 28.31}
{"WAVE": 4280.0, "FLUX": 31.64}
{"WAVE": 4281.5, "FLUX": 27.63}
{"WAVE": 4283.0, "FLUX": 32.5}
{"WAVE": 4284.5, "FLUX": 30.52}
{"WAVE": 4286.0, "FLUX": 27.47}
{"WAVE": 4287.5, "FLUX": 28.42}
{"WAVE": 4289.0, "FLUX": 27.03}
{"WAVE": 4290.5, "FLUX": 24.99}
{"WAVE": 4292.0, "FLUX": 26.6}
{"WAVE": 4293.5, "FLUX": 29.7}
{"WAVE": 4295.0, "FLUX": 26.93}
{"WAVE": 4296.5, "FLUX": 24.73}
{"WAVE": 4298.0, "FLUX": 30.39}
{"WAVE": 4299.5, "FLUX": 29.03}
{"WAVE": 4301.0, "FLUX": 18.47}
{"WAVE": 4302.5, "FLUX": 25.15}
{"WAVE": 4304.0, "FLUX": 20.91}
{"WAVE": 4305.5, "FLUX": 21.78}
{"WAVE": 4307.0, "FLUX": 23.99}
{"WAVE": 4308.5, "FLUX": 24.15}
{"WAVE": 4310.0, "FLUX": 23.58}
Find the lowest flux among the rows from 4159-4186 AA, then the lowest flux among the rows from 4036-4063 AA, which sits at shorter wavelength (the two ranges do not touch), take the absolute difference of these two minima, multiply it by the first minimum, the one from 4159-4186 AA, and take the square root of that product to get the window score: 10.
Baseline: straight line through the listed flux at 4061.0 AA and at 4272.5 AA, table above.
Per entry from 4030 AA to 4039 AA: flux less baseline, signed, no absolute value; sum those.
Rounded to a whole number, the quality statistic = 6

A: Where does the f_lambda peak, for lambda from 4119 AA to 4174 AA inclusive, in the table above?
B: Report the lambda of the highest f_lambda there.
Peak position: 4124.0 AA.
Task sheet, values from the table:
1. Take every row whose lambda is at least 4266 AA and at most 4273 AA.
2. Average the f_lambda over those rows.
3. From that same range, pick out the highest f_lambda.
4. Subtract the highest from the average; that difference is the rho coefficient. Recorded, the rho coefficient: -1.6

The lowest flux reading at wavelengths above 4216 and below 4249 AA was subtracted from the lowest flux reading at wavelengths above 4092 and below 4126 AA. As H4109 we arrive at -9.0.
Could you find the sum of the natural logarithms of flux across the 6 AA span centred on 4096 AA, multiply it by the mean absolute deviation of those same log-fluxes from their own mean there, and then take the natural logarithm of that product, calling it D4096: 0.0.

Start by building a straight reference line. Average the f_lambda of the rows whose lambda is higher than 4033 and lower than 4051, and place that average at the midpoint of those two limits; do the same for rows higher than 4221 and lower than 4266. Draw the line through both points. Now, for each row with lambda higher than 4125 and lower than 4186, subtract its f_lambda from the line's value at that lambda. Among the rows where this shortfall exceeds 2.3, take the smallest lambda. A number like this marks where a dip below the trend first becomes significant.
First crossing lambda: 4125.5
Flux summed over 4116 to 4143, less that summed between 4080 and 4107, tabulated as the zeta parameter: 63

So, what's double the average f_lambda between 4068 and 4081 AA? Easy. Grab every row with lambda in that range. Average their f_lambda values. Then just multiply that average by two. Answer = 55.9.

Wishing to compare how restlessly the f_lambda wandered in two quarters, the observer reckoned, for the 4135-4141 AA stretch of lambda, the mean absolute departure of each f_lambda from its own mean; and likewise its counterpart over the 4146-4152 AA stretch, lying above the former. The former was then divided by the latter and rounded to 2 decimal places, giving 1.52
